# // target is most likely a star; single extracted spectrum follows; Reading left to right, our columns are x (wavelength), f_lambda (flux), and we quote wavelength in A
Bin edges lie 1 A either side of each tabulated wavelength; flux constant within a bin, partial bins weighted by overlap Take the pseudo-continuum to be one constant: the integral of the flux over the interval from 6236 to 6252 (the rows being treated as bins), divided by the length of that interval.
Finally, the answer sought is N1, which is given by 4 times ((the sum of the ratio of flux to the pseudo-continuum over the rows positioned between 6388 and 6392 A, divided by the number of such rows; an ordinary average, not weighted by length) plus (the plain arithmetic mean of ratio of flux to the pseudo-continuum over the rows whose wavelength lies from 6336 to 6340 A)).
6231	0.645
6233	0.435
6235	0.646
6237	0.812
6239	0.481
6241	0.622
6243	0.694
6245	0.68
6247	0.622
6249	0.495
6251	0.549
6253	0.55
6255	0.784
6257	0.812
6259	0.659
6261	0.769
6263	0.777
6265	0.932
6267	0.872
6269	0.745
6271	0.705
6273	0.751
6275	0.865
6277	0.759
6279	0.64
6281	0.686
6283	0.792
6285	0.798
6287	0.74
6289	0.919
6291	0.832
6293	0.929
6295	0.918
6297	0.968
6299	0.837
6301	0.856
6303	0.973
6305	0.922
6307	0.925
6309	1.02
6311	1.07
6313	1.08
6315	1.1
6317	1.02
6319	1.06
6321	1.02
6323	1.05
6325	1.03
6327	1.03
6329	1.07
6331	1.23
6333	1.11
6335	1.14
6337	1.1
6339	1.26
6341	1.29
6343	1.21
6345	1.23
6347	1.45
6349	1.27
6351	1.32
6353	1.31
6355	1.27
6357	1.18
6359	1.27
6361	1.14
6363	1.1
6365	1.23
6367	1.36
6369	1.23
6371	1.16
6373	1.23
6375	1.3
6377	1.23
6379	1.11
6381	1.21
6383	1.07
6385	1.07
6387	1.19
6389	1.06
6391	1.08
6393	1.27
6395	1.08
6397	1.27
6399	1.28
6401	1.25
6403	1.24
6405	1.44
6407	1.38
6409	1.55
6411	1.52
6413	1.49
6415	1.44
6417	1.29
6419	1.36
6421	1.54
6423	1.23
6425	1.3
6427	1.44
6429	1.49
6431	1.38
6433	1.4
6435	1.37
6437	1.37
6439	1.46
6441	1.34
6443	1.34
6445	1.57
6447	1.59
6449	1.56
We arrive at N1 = 14.5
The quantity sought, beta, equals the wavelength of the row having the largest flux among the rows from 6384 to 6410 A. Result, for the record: 6409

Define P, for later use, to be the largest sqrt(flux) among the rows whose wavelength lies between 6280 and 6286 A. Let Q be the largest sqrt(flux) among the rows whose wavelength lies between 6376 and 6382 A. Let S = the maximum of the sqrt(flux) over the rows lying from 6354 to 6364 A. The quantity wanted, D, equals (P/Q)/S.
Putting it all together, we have 0.7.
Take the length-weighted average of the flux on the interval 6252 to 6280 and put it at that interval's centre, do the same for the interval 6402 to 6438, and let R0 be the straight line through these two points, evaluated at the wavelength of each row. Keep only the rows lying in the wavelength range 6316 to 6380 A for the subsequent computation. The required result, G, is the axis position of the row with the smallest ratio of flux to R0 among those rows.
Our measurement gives 6379 A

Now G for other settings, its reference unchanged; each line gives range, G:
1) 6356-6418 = 6395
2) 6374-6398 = 6395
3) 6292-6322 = 6299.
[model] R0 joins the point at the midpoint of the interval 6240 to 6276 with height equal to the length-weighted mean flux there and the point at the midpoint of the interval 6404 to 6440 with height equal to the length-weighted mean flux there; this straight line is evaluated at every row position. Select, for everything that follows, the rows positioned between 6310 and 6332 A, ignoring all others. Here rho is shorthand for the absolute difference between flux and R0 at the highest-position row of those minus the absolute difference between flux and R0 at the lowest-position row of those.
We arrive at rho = 0.075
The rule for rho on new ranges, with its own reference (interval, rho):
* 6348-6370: -0.125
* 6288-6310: 0.016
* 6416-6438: 0.005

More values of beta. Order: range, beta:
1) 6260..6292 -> 6265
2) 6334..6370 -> 6347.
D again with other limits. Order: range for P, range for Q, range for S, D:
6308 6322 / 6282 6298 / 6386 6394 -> 0.9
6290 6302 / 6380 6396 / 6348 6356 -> 0.8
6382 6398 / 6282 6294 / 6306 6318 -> 1.1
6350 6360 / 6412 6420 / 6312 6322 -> 0.9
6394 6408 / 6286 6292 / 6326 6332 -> 1.1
